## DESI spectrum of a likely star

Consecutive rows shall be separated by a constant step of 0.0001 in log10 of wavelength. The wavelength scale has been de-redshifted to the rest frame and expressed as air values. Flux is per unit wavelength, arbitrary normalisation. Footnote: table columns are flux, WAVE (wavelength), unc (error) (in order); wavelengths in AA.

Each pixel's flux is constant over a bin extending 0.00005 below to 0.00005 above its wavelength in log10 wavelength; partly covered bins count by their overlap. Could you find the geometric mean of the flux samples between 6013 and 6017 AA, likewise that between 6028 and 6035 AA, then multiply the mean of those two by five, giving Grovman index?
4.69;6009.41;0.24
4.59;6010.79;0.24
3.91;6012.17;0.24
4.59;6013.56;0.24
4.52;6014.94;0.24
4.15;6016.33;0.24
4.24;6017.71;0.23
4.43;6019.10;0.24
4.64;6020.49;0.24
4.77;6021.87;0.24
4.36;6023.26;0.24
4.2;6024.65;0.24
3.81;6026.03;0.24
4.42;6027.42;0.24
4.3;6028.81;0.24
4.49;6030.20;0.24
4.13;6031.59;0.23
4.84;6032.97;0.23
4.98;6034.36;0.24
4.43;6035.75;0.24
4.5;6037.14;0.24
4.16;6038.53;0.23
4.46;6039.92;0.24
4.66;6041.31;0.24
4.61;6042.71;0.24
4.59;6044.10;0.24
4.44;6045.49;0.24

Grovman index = 22.4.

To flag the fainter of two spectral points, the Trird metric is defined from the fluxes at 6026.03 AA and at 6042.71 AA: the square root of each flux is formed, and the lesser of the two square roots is 1.95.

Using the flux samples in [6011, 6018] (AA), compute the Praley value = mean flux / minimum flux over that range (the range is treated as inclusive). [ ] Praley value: 1.10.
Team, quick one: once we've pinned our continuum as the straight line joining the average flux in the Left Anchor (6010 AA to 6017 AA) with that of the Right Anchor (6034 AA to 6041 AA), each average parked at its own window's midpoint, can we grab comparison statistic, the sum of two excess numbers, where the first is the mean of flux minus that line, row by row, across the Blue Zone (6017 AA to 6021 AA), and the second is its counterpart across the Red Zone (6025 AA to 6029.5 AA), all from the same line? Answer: -0.22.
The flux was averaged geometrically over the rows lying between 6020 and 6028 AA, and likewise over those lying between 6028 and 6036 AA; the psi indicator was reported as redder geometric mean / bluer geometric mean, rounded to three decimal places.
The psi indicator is 1.038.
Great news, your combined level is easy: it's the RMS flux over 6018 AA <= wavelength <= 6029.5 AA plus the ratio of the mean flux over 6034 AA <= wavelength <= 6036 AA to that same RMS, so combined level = 5.45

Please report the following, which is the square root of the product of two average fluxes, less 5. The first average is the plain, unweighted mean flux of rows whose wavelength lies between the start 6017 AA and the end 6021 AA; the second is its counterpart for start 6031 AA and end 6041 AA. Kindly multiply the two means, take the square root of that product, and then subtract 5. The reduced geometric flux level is -0.532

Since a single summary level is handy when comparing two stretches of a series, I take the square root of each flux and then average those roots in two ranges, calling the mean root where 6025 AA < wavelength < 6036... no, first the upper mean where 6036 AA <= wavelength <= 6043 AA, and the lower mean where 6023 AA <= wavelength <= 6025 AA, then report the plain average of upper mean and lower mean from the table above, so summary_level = 2.09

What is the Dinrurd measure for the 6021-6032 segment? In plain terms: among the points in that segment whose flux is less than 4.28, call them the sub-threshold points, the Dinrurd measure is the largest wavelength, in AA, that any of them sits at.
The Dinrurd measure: 6031.59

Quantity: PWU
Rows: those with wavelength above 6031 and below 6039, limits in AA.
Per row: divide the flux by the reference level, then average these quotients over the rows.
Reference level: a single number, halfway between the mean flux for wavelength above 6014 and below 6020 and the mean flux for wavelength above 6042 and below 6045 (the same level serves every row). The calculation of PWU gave 1.01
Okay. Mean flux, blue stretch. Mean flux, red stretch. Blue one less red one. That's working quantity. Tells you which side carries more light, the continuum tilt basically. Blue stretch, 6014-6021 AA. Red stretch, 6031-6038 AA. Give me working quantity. -0.18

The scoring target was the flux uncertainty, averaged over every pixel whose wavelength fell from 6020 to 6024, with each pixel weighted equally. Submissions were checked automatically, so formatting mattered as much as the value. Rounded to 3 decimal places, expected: 0.240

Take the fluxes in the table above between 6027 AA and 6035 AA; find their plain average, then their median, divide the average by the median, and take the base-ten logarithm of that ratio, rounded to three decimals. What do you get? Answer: 0.007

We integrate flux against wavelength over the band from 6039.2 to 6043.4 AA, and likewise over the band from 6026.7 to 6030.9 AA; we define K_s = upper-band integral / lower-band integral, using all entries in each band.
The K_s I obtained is 1.04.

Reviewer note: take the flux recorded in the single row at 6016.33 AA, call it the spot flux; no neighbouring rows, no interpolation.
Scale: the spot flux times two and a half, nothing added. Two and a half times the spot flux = 10.4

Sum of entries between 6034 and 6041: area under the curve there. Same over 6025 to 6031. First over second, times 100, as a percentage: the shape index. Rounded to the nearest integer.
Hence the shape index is 132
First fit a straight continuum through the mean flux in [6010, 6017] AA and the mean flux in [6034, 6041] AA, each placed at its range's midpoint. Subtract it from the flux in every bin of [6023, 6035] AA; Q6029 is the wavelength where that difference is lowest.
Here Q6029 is 6026.03 AA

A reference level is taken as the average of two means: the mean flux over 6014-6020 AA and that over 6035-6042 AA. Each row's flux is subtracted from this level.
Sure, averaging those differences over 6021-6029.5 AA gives 0.08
